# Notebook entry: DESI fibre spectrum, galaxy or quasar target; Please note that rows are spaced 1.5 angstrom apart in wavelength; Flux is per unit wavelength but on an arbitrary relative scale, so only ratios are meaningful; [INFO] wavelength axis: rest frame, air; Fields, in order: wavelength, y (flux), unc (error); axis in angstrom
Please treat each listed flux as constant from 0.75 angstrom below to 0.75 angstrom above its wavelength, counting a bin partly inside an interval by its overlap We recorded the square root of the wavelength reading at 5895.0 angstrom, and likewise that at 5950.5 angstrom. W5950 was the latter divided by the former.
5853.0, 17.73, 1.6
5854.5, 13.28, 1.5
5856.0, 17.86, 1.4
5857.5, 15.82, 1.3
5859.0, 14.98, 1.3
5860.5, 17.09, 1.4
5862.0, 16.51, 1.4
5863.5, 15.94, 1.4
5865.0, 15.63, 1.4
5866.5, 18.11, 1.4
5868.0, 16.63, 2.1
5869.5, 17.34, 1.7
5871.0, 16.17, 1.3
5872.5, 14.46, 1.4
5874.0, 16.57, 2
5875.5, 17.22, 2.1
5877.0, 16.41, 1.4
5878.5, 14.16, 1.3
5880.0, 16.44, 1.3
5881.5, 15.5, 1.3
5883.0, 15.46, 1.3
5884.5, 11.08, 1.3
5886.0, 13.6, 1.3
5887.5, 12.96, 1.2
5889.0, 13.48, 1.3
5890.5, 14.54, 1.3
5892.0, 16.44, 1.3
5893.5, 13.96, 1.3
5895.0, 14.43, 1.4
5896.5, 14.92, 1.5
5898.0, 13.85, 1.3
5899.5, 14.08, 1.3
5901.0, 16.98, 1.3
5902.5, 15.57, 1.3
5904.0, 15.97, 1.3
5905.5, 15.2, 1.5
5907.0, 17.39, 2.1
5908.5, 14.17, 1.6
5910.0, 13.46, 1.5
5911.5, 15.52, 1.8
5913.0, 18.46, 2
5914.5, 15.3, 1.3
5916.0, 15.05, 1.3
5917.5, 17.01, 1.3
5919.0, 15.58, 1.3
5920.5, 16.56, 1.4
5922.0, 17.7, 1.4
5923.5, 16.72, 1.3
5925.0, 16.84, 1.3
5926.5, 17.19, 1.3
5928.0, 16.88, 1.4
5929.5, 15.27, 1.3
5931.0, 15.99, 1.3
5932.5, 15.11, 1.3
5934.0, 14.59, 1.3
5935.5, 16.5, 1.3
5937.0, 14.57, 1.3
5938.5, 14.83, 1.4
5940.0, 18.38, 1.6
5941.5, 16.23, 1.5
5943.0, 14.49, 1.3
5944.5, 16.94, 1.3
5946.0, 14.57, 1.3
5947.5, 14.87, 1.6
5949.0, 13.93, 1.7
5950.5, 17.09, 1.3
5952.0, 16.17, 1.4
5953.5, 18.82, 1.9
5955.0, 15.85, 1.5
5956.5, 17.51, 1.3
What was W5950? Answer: 1.09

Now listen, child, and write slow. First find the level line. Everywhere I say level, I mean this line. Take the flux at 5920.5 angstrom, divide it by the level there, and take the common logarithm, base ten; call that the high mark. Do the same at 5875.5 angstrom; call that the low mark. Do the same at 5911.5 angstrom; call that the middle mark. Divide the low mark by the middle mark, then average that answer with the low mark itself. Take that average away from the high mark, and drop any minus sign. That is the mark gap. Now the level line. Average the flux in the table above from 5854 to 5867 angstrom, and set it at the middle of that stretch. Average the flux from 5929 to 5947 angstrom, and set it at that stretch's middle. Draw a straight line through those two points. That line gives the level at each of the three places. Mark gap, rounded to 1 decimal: 2.0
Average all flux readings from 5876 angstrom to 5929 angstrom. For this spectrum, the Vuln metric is 15.40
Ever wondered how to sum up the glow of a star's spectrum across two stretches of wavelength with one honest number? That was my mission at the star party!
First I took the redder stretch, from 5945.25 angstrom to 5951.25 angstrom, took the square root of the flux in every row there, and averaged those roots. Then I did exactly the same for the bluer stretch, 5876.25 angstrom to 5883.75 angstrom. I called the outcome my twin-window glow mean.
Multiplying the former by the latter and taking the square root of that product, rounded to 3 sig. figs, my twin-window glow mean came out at 3.92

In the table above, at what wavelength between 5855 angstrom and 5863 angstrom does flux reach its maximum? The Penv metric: 5856.0 angstrom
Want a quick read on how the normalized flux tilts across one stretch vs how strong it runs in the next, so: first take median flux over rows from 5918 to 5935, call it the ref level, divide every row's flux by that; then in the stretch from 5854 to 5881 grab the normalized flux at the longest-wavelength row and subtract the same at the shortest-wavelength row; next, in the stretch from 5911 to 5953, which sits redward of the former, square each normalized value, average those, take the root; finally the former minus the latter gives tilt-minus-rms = -0.78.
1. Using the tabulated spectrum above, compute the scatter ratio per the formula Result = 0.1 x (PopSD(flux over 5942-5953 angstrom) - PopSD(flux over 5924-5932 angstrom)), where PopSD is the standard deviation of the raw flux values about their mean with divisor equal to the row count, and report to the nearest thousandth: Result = 0.048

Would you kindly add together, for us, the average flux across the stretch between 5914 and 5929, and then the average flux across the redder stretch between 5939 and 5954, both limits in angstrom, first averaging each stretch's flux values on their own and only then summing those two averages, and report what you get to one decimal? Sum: 32.6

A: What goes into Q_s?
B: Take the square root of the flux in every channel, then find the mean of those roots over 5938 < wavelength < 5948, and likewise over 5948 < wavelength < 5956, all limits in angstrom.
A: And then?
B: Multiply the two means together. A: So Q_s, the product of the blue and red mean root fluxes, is 16.0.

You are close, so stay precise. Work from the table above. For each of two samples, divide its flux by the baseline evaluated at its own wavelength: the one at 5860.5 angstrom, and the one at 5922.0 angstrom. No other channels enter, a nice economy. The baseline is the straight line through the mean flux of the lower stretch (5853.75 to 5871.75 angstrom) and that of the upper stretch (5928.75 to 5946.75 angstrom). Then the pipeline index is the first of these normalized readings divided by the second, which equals 0.93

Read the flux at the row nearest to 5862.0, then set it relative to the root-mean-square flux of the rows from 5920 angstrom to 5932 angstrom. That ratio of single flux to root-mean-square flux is 0.99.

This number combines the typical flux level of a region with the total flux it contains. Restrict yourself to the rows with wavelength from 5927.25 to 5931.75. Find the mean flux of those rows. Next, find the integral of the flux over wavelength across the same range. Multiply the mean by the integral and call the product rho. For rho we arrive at 1159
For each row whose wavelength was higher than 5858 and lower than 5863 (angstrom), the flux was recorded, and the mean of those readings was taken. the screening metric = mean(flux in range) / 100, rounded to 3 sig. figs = 0.162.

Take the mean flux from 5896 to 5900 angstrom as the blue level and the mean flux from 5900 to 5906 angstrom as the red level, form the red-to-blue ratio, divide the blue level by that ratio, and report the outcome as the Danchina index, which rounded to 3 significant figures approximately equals 12.8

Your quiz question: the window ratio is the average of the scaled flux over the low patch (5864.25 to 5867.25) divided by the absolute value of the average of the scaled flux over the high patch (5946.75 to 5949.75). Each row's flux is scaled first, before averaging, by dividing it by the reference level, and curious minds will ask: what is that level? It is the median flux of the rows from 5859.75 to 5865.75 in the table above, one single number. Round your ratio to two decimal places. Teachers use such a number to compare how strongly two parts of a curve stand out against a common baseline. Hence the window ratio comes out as 1.17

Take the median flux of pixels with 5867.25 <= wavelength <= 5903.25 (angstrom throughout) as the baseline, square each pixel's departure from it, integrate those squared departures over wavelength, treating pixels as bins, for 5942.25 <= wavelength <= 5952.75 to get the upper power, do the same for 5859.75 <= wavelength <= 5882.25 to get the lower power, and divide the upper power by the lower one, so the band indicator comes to 0.3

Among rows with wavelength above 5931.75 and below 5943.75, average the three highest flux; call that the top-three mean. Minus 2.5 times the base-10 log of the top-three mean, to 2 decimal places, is -3.08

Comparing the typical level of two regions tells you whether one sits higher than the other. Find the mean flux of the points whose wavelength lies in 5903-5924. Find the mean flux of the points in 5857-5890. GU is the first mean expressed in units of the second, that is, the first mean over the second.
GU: 1.03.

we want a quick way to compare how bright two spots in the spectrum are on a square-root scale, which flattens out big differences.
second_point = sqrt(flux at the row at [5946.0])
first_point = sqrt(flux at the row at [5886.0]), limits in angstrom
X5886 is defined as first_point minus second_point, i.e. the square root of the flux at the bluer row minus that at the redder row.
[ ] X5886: -0.13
